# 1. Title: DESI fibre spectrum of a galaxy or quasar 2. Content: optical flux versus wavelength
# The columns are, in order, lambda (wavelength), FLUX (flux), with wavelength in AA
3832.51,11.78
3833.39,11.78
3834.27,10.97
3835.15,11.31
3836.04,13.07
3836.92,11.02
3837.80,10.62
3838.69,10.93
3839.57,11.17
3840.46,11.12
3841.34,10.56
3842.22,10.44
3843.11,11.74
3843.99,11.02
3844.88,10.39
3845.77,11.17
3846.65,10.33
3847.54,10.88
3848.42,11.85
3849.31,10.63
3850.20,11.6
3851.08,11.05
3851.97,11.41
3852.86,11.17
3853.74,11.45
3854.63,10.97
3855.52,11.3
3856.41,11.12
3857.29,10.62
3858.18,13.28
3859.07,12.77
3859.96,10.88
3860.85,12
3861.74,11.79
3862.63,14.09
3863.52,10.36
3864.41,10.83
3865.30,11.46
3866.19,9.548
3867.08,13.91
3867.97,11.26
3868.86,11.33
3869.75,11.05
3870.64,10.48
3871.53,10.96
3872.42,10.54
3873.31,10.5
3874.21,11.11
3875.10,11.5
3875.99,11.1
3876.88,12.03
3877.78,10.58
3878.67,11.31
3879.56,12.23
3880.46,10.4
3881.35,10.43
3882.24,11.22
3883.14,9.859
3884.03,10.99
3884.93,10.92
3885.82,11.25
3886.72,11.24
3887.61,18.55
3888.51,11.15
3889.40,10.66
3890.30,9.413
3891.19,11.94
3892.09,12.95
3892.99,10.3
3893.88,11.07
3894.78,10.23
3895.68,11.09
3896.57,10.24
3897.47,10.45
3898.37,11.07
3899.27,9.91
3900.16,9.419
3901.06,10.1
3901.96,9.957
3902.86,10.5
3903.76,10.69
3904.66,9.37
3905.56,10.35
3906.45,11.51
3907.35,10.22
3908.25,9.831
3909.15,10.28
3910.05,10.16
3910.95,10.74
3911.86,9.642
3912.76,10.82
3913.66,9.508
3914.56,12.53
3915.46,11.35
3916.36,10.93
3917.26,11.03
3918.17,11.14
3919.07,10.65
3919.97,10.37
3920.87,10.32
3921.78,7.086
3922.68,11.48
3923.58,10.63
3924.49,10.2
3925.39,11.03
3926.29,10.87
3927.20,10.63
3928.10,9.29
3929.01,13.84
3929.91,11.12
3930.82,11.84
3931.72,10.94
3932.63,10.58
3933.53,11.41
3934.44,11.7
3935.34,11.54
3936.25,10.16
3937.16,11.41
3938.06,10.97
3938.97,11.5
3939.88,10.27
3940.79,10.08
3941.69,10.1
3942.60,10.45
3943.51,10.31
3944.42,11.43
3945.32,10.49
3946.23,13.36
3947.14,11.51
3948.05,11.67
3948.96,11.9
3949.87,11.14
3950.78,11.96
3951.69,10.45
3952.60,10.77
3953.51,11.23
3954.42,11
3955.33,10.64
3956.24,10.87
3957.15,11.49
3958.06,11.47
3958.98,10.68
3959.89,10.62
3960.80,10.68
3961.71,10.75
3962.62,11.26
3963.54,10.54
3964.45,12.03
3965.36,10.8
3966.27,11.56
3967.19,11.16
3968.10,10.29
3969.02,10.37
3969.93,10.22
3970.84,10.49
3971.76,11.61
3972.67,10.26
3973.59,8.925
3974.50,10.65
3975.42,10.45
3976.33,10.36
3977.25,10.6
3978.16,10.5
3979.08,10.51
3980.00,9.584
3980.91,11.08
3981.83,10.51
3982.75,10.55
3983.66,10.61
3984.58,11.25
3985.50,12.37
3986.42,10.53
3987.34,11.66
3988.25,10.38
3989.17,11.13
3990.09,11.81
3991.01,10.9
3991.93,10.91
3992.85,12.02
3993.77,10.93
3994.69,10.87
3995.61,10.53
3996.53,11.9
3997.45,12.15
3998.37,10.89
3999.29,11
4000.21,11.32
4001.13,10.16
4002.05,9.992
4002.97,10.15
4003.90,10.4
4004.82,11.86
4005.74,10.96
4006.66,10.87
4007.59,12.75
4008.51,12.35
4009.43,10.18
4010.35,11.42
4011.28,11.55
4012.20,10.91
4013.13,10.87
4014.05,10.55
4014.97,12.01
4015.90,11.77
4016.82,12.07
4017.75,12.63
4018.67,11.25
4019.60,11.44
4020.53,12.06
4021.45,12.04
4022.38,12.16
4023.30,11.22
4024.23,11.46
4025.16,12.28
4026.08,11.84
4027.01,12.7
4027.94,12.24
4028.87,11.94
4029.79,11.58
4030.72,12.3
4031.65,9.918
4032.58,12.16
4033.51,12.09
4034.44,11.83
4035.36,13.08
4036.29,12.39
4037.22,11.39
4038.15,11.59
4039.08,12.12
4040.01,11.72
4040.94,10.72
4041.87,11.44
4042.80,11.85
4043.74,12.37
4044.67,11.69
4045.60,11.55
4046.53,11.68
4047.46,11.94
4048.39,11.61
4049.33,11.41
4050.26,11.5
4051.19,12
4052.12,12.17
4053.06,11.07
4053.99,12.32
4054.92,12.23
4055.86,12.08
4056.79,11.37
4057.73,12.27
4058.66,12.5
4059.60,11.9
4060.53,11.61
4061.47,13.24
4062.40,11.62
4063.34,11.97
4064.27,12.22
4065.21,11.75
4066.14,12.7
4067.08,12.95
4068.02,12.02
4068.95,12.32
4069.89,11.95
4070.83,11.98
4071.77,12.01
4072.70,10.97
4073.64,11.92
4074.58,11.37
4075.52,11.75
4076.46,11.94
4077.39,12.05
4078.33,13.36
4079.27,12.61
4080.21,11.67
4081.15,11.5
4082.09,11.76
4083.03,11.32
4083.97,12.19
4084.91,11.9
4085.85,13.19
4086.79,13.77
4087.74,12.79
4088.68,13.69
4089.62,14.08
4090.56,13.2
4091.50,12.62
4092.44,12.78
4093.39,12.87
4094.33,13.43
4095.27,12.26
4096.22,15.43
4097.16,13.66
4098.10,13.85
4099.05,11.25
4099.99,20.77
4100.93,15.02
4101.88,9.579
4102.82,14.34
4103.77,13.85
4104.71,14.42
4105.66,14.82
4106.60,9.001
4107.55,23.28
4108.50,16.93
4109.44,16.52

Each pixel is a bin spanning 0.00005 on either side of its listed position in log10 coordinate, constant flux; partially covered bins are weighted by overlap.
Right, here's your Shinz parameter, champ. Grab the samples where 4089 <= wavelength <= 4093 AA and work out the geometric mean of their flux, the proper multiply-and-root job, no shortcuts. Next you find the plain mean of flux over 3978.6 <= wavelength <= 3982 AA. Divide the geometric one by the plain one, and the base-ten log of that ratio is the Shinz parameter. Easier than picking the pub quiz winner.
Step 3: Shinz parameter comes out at 0.10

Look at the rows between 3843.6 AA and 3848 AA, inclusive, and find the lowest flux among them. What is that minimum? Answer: 10.33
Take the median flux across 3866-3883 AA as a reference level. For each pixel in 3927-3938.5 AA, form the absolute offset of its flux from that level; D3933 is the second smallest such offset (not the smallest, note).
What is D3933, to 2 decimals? 0.13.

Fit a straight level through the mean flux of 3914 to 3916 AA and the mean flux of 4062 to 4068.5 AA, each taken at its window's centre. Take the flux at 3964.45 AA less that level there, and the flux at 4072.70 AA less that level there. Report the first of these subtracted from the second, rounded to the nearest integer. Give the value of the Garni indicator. -1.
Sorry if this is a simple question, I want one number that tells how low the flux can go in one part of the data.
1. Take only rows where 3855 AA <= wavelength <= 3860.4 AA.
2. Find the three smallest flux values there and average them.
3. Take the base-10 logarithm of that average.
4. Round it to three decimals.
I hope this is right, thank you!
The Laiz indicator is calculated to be 1.036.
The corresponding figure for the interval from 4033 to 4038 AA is 1.071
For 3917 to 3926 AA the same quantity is 0.964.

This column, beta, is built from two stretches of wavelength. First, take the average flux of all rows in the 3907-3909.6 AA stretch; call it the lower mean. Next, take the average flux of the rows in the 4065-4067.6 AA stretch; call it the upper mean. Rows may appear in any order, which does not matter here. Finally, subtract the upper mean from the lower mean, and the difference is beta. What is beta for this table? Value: -2.4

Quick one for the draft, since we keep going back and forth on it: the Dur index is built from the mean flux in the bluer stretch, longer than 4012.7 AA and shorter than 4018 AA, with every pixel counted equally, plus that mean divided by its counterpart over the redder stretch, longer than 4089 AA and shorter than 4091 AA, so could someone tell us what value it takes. 12.5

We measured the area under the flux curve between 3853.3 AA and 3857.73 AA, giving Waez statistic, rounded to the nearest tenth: 49.2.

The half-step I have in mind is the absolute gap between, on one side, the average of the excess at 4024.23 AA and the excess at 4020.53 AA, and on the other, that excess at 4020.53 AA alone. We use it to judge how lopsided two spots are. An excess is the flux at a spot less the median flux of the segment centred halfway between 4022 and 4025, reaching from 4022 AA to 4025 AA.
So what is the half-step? 0.30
